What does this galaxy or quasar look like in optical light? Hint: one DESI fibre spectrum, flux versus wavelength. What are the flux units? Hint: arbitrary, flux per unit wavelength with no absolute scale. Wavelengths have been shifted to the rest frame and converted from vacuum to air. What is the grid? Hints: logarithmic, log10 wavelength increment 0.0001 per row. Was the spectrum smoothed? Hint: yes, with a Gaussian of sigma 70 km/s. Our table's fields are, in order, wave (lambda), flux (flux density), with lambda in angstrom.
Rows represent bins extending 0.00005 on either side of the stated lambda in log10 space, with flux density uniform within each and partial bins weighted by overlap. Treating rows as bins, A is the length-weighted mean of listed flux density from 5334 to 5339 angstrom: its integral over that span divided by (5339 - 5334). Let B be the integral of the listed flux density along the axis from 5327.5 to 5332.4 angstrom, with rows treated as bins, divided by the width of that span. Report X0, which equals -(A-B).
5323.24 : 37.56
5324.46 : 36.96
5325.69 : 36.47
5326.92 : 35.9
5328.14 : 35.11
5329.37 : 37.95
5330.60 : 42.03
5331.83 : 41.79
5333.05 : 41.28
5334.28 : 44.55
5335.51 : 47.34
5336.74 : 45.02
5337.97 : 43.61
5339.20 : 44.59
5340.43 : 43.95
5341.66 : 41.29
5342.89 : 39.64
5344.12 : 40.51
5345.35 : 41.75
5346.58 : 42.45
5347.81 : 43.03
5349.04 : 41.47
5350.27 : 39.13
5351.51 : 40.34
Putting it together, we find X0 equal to -6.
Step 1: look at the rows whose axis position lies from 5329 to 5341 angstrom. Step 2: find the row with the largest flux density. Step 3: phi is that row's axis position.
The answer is 5335.51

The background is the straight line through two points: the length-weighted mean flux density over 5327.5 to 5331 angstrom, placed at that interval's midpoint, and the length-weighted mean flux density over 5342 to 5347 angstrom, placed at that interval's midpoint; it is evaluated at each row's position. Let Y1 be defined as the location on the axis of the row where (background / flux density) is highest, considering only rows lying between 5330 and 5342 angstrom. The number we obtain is 5341.66 angstrom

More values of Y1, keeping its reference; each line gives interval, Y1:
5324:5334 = 5328.14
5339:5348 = 5342.89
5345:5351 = 5350.27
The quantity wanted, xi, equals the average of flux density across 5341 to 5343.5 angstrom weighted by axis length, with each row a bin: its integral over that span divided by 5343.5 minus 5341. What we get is 40.5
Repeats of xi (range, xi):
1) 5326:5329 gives 35.8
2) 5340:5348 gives 41.7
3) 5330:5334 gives 42.0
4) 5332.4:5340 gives 44.4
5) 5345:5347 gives 42.1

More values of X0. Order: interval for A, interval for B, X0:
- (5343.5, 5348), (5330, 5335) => 1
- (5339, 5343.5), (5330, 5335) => 0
